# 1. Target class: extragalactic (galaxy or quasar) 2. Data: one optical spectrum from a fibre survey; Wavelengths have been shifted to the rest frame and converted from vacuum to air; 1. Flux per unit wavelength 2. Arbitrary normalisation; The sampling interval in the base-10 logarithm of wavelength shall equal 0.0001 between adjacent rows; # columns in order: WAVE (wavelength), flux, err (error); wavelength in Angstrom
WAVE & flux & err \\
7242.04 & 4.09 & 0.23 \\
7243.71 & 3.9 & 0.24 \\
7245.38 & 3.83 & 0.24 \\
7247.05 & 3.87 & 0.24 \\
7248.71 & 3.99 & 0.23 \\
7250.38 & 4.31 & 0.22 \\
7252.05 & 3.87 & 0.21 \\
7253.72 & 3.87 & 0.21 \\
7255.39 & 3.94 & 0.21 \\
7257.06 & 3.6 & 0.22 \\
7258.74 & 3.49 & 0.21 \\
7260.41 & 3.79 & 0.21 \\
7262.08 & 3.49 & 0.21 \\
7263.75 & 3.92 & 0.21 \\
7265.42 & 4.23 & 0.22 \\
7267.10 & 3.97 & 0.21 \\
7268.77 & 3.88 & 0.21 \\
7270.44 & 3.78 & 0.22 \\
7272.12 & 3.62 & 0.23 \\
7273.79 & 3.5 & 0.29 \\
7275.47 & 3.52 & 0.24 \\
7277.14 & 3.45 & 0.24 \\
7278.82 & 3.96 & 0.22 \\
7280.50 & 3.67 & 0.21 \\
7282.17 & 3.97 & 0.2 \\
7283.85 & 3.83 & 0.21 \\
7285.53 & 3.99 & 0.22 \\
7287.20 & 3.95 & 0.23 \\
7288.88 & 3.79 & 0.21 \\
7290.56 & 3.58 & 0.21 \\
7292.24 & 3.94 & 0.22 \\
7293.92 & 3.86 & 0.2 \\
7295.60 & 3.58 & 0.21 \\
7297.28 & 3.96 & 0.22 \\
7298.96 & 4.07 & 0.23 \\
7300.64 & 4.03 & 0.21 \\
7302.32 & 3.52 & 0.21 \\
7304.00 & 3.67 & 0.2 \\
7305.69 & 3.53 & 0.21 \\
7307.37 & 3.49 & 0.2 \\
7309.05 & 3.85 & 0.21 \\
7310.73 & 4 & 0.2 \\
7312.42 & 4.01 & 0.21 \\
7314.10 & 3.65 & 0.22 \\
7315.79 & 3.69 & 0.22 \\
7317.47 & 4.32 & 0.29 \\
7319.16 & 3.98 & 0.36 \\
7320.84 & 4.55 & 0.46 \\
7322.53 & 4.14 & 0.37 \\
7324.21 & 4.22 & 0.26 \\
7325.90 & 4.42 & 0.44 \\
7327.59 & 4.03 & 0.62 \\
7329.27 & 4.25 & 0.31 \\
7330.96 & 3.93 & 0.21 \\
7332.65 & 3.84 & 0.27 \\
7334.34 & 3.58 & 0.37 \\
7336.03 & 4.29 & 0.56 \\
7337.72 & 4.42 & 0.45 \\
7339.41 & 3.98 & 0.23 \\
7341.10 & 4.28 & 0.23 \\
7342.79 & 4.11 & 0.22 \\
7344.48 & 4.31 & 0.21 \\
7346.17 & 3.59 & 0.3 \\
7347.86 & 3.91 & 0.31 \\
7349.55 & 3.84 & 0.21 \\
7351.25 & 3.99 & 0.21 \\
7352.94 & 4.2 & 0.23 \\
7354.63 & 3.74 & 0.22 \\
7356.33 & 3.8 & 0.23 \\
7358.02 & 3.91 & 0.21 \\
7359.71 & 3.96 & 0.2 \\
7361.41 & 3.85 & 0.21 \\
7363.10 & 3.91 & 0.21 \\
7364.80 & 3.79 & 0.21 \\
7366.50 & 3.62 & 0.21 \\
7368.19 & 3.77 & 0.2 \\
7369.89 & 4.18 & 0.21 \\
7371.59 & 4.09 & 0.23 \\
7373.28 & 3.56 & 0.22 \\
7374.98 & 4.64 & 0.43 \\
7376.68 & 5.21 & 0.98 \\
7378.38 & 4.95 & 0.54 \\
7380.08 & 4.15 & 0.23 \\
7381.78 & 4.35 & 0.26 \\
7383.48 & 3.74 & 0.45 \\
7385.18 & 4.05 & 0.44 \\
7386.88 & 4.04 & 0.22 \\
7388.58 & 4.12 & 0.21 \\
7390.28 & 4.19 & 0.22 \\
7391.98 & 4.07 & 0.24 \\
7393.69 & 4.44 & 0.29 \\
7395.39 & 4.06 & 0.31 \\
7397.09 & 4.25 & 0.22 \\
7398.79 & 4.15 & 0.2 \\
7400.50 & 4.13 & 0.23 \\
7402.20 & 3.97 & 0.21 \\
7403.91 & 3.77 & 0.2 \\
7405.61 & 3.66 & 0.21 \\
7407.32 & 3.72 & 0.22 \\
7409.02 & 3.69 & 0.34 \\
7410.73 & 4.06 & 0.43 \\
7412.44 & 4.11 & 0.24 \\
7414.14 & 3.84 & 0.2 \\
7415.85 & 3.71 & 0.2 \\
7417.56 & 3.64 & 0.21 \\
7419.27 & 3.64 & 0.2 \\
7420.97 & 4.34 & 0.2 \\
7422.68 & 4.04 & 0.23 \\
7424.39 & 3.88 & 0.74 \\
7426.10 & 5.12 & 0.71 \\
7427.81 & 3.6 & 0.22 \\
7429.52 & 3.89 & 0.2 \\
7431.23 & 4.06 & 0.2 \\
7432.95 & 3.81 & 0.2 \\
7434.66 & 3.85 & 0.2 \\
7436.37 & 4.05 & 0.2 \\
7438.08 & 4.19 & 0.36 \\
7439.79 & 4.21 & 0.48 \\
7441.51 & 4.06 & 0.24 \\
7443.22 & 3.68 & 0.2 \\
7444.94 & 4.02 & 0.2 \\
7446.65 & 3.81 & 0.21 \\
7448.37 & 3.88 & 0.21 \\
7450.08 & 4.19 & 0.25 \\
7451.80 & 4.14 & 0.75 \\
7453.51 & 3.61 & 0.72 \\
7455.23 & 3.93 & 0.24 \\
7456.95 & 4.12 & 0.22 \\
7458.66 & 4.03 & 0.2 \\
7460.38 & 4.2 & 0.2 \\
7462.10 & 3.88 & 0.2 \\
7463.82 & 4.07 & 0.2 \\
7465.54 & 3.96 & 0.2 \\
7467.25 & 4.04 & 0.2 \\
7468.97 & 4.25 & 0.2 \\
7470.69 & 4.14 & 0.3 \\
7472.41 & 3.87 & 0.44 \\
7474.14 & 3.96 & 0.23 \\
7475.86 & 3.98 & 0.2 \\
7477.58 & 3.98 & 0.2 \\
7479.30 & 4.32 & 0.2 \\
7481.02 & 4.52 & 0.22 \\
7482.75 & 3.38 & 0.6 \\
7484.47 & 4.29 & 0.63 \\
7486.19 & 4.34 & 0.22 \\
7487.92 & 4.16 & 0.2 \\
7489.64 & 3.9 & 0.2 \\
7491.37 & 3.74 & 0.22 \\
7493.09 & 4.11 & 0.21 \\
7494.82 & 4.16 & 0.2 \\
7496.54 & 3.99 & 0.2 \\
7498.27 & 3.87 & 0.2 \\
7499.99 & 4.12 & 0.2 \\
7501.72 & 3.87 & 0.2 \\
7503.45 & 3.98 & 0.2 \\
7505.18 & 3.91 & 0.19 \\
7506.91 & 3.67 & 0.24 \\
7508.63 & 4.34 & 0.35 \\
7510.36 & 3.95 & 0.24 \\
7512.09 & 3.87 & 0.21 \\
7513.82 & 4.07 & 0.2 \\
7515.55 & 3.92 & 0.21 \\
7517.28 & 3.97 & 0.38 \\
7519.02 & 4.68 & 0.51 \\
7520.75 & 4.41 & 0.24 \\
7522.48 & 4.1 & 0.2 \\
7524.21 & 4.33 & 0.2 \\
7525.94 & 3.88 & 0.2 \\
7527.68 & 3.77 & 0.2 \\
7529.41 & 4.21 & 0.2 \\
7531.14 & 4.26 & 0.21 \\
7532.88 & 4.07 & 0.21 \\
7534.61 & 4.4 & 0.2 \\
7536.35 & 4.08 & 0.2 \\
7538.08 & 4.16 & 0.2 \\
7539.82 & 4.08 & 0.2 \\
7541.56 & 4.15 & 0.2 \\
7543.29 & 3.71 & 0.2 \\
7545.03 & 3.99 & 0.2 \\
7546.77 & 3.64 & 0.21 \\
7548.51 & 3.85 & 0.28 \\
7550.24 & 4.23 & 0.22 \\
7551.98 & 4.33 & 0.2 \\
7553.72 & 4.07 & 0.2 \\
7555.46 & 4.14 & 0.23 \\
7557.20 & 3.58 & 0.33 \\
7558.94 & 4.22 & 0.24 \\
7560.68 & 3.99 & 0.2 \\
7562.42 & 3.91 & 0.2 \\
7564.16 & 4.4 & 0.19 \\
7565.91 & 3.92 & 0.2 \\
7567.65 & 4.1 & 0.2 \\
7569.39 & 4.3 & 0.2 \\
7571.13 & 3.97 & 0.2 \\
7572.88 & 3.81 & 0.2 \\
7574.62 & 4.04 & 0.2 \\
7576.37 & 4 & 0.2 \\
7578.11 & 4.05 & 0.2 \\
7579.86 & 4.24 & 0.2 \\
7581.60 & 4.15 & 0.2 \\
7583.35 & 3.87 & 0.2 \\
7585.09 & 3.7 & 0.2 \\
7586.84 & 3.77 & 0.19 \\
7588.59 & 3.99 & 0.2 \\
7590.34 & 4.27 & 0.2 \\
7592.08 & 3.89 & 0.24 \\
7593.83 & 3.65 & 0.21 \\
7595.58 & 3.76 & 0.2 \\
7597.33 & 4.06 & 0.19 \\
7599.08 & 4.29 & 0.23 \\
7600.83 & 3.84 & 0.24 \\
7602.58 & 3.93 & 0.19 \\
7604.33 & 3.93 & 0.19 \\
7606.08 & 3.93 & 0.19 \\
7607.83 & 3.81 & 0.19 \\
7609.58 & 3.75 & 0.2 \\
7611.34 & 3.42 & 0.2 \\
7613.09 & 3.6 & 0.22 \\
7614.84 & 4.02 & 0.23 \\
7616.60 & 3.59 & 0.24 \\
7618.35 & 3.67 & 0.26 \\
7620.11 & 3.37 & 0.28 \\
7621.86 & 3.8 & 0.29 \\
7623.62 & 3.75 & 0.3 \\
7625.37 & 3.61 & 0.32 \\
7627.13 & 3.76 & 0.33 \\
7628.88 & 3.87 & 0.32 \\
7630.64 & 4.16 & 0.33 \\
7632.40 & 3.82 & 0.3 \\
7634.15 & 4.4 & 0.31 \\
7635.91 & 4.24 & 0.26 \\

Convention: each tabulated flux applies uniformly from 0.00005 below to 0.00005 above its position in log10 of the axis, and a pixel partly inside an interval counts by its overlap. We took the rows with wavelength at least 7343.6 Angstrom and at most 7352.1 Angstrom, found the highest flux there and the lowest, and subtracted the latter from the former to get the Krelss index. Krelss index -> 0.72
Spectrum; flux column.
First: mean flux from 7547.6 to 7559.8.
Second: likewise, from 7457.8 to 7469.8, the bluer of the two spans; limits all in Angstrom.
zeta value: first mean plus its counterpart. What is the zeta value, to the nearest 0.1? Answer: 8.1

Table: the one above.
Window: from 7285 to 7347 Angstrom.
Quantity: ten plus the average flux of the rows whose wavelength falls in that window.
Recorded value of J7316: 14.0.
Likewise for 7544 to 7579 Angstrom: 14.0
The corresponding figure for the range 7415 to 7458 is 14.0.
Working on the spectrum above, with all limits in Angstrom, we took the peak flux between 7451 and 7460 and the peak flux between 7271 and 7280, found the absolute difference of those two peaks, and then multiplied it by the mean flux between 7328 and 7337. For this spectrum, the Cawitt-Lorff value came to 0.7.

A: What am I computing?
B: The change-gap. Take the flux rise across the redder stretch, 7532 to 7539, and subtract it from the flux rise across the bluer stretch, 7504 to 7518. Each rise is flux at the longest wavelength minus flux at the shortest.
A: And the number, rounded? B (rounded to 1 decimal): 0.0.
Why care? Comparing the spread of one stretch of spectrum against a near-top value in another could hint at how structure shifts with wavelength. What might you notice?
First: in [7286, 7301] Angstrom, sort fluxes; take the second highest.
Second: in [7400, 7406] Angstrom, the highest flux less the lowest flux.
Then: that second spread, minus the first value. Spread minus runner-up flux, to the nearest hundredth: -3.56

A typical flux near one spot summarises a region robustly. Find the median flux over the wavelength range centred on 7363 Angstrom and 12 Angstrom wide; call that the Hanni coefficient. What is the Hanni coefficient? 3.85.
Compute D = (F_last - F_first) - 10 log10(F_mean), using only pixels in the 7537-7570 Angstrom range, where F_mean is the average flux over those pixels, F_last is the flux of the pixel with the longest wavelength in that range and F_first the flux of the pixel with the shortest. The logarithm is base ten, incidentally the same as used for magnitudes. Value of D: -5.92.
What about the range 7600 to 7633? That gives -5.78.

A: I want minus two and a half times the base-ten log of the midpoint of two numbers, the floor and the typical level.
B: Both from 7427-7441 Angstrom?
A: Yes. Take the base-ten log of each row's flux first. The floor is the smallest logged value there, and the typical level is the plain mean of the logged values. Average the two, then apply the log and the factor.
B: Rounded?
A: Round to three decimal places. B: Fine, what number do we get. 0.598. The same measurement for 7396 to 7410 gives 0.595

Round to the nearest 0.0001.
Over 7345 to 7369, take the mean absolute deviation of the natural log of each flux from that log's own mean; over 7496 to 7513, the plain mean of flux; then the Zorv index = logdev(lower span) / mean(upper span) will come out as 0.0074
